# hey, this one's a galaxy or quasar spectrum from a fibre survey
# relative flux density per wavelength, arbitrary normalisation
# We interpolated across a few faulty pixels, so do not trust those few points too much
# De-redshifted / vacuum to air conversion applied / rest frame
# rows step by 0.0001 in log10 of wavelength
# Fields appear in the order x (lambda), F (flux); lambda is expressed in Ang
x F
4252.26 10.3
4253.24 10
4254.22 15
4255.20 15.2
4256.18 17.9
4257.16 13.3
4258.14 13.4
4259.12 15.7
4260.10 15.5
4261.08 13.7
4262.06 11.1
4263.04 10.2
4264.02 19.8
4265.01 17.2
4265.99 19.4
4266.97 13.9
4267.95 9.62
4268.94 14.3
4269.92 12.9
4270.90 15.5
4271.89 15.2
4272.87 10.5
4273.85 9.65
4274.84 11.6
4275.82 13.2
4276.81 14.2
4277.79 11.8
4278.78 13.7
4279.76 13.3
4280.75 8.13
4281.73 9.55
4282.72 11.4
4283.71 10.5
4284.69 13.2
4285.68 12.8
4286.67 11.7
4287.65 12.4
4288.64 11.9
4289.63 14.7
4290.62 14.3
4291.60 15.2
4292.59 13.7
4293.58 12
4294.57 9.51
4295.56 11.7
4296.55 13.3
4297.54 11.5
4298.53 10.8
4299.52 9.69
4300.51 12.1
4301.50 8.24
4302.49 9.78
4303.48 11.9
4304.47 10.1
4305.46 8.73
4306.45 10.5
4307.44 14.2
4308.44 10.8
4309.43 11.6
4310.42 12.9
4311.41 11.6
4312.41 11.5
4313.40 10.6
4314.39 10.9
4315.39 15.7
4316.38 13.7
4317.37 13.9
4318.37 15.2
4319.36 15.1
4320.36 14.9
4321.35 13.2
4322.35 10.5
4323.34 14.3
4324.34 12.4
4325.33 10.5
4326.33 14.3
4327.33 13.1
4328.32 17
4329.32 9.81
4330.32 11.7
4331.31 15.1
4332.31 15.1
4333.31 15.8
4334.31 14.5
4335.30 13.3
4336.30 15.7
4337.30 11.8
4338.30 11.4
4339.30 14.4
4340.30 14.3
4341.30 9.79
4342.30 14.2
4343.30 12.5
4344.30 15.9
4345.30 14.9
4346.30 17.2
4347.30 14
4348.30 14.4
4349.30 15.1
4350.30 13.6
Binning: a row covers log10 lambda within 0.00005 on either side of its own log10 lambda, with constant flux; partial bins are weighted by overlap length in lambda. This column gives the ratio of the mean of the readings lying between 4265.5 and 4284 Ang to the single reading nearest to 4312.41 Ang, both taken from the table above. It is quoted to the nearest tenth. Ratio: 1.1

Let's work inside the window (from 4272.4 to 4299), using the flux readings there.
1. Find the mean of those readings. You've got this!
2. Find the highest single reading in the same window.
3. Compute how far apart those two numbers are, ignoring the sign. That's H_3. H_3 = 3.1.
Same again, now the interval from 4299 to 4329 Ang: 4.7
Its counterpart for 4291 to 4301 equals 3.2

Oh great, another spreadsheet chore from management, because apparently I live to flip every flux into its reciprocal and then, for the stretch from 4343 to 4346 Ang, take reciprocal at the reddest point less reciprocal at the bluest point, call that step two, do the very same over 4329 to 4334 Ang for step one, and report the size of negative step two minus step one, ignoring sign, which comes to 0.052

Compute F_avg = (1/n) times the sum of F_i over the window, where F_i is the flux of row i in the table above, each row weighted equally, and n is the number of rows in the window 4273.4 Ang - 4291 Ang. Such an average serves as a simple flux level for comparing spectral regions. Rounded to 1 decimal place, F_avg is 12.1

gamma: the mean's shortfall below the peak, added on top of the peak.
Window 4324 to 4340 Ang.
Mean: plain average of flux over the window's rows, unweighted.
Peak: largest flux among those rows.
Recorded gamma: 20.5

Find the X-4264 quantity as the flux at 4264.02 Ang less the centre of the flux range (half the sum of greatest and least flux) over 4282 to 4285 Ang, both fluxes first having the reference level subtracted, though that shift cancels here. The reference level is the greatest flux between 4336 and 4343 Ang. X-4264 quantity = 8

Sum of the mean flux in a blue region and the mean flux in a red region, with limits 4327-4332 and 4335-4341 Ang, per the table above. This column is 26.8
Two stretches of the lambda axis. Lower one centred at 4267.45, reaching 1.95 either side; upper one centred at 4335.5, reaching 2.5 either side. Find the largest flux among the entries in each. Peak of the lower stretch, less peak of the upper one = 3.6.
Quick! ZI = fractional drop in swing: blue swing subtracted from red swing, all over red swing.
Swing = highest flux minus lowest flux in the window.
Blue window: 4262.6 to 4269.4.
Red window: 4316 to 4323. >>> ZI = -1.17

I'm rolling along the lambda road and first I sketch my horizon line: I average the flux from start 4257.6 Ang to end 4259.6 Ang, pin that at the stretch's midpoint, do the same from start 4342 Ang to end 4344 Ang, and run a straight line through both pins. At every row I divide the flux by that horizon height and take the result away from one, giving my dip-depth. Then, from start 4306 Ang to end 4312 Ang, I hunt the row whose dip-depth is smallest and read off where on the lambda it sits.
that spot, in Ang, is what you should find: 4307.44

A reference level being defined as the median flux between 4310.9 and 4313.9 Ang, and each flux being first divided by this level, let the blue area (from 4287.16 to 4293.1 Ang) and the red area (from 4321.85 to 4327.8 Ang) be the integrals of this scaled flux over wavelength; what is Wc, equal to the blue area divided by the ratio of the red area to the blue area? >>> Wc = 7.7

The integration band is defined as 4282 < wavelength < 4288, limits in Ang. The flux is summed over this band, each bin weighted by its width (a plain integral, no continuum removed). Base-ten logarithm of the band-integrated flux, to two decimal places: 1.85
